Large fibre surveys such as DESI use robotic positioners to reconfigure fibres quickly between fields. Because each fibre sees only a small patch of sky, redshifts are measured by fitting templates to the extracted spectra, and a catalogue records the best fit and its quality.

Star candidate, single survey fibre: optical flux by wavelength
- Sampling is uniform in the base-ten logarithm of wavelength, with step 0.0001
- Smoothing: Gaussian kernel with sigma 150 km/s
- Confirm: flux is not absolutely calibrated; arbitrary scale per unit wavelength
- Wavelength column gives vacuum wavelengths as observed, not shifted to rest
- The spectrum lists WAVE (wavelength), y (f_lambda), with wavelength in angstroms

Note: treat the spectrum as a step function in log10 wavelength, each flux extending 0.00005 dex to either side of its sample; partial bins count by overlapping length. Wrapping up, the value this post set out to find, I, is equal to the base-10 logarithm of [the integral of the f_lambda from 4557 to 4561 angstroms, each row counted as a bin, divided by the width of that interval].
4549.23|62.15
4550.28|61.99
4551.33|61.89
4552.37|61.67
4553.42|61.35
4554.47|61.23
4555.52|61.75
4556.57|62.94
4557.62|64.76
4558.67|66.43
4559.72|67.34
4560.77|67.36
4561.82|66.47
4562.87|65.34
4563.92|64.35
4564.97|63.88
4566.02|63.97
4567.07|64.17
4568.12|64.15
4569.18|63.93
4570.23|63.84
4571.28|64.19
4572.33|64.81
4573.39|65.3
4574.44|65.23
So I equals 1.822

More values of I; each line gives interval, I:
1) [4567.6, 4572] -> 1.807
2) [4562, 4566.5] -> 1.810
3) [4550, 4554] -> 1.791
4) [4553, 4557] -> 1.791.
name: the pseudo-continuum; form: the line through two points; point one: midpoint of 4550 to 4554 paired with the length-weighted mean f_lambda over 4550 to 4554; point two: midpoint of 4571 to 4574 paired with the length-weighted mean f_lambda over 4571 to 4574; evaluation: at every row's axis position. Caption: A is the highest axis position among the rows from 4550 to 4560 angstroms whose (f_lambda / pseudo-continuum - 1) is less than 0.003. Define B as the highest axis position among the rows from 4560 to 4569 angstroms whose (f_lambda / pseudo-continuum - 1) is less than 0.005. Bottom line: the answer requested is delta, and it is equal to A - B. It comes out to -12.6 angstroms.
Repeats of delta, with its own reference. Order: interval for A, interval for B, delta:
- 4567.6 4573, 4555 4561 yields 16.8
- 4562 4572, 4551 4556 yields 15.8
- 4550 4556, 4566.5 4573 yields -16.8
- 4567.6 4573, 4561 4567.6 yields 5.3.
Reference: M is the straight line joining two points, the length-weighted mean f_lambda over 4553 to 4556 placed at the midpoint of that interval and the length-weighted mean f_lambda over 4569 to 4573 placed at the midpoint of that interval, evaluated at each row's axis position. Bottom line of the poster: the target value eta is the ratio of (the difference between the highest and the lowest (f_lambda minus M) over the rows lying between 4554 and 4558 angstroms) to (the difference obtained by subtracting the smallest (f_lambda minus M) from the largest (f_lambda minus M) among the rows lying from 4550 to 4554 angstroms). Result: 2.5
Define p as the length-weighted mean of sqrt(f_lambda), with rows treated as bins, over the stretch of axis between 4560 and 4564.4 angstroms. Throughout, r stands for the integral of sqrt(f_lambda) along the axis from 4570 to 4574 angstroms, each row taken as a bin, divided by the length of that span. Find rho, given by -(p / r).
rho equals -1.01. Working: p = 8.13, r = 8.04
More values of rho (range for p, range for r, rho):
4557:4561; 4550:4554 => -1.04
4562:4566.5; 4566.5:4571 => -1.00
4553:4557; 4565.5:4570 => -0.98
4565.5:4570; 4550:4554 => -1.02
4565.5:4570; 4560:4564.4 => -0.98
